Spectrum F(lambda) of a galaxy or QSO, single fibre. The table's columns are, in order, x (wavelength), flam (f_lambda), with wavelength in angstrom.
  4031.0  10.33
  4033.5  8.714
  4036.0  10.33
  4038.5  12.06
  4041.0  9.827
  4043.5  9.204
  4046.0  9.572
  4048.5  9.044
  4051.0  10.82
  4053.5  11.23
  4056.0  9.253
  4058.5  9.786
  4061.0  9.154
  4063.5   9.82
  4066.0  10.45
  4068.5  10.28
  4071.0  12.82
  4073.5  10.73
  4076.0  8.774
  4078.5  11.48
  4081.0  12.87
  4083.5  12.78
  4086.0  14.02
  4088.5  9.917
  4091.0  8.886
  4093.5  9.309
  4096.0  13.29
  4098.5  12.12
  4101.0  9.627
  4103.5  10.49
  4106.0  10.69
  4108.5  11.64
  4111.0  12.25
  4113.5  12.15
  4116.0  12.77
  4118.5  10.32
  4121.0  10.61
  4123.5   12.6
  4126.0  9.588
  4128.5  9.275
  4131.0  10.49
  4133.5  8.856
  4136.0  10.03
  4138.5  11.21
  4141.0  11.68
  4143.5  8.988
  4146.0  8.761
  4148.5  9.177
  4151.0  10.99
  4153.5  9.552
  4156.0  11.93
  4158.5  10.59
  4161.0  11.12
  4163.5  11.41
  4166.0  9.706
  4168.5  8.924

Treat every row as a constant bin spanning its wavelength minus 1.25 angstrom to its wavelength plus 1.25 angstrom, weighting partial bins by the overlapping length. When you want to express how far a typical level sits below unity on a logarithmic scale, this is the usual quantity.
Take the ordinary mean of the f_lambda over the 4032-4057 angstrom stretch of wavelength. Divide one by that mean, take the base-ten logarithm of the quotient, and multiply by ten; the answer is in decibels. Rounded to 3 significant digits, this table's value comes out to -10.0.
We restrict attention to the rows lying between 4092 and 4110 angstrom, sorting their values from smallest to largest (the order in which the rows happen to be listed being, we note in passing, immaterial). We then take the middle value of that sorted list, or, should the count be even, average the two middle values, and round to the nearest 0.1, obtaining 10.7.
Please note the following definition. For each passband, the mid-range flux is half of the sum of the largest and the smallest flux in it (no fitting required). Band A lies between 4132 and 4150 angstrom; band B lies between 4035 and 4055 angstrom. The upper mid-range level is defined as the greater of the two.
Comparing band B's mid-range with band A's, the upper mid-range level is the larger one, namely 10.6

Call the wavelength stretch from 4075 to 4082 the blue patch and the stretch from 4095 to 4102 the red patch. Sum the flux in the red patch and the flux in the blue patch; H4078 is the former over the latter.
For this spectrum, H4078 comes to 1.06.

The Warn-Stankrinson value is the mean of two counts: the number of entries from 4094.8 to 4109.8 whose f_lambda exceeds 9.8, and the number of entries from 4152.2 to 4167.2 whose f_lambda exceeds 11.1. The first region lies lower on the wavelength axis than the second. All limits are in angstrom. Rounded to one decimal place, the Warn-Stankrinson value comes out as 4.0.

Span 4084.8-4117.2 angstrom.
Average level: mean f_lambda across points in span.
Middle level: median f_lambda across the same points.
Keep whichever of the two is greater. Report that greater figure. 11.6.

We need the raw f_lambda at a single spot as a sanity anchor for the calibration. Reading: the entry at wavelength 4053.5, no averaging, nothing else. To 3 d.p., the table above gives 11.230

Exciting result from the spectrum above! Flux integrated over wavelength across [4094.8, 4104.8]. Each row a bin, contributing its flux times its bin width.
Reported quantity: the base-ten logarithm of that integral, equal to 2.06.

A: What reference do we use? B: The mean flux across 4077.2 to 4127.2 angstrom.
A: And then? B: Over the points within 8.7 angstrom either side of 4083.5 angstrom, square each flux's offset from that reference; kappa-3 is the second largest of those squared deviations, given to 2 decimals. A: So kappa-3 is 6.74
